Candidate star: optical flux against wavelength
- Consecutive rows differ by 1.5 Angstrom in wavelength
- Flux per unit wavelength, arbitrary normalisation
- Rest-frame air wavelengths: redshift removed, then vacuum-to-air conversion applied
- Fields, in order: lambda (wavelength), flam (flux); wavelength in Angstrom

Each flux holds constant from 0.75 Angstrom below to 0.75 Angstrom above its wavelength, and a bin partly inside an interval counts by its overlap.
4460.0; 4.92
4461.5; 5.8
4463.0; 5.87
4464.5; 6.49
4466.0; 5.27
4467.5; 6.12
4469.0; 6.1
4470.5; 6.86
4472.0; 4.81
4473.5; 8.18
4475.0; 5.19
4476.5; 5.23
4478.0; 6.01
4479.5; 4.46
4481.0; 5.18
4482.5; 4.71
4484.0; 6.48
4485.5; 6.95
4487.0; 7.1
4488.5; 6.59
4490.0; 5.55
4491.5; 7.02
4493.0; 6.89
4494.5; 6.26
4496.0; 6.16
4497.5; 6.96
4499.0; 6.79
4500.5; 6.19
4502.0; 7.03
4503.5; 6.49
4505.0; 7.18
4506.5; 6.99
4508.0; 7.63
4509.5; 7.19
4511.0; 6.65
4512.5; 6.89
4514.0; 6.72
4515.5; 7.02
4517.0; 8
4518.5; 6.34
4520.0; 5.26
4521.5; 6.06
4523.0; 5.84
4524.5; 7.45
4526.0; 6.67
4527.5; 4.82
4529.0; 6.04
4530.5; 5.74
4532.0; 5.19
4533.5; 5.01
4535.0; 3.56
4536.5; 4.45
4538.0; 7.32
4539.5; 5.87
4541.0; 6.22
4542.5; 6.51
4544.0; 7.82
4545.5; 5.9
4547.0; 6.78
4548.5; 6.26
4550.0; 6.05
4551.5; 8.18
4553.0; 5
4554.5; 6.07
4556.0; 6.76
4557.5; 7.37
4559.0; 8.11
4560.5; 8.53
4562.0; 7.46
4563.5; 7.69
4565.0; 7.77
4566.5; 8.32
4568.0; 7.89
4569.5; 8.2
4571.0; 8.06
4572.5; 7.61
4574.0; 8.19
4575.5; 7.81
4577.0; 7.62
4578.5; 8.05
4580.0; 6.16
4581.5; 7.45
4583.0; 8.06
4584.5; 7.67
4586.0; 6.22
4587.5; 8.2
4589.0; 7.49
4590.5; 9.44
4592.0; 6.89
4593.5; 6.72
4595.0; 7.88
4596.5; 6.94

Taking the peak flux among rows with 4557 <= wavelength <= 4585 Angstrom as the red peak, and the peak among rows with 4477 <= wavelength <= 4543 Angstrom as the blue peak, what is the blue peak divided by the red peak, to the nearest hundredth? 0.94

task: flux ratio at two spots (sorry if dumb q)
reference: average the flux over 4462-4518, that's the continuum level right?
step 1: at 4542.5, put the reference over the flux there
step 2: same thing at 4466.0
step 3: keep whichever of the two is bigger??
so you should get 1.22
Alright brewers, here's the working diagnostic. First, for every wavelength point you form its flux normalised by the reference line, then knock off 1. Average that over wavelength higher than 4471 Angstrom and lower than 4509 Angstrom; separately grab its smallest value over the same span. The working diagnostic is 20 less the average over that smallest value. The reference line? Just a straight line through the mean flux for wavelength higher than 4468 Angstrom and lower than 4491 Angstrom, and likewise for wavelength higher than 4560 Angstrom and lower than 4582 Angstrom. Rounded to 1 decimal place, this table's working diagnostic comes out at 20.1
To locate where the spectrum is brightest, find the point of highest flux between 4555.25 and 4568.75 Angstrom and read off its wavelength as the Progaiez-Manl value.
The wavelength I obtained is 4560.5 Angstrom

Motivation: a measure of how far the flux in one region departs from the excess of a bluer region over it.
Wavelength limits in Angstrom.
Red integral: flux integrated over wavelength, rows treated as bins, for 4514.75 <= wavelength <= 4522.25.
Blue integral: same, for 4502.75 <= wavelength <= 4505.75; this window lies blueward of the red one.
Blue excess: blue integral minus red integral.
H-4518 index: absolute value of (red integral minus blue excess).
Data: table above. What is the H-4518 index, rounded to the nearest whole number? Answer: 78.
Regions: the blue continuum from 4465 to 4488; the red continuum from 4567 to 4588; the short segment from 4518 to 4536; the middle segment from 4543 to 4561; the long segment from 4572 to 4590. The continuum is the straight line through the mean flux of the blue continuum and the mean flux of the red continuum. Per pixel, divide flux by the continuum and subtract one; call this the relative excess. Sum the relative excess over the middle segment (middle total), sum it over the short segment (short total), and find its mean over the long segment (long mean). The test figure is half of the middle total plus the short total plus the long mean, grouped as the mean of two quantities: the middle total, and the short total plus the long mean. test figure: -1.3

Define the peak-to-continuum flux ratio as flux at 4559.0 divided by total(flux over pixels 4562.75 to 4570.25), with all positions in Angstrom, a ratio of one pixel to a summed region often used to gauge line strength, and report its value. 0.203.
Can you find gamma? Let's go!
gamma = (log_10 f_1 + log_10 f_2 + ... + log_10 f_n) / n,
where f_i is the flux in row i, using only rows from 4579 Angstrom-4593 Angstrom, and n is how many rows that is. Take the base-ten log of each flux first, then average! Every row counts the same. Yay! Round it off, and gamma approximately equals 0.87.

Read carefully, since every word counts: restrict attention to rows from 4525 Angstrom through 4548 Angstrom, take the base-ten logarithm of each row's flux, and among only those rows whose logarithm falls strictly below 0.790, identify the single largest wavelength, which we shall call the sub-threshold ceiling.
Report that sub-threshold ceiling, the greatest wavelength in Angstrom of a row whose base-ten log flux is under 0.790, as 4545.5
